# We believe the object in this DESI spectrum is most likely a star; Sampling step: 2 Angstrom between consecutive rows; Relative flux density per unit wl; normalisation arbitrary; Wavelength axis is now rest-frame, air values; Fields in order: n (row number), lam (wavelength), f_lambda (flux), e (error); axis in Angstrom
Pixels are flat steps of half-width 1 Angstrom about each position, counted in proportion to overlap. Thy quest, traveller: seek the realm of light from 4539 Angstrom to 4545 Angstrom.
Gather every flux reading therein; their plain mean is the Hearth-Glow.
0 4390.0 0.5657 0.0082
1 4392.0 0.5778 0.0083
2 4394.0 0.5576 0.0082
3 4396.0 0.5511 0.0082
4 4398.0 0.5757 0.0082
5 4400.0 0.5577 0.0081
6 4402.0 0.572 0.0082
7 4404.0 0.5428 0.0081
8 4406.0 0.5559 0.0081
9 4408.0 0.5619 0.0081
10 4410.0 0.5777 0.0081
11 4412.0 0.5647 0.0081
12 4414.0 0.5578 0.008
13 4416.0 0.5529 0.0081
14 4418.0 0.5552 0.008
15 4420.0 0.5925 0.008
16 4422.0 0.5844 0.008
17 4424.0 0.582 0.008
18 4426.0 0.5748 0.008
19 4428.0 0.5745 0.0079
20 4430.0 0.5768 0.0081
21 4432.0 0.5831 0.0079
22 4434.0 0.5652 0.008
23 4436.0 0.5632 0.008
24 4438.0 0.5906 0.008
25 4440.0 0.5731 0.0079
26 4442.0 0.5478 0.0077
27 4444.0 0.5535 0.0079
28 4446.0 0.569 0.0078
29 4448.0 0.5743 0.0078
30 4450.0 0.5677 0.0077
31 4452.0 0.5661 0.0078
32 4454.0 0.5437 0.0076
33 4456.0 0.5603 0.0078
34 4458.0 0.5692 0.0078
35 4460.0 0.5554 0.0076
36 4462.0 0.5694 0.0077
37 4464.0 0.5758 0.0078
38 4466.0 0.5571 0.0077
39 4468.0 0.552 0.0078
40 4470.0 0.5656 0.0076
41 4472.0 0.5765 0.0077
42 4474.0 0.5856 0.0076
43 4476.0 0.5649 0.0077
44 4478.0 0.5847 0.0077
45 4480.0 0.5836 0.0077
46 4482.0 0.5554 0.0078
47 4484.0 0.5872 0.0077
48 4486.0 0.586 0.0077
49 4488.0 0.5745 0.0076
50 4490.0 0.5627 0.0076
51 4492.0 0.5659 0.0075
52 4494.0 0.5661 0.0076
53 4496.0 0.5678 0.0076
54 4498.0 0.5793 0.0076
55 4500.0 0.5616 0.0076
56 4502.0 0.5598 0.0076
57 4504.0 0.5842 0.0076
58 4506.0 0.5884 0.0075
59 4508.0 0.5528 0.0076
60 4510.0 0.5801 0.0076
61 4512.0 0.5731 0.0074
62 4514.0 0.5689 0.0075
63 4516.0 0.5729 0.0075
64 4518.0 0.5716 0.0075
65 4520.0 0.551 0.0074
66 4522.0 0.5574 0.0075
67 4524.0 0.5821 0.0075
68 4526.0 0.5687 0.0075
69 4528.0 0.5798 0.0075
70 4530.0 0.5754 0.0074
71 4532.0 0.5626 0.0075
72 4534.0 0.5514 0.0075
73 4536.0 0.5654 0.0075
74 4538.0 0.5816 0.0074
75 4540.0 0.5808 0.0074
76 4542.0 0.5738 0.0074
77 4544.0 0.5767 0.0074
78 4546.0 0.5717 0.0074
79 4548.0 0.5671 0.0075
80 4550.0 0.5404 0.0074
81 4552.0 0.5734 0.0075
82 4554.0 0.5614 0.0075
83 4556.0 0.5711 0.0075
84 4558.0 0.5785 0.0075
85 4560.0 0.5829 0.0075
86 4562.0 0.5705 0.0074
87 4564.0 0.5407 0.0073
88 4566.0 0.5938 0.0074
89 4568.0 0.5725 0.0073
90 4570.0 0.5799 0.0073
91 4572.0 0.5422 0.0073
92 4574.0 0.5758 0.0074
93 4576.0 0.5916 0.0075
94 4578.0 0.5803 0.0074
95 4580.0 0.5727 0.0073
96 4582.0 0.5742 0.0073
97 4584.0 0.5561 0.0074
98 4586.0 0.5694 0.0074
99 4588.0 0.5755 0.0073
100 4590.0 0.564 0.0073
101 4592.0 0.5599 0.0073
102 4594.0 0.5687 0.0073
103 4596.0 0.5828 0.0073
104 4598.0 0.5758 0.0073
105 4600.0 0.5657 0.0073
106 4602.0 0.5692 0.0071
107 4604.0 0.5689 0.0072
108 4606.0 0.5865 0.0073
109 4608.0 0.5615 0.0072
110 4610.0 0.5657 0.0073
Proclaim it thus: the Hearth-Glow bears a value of 0.577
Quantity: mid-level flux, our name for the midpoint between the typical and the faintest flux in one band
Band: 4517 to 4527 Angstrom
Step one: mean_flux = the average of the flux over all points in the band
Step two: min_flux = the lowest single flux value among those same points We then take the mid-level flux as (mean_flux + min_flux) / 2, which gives 0.559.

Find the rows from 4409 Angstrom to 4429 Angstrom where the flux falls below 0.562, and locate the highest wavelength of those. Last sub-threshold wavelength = 4418.0 Angstrom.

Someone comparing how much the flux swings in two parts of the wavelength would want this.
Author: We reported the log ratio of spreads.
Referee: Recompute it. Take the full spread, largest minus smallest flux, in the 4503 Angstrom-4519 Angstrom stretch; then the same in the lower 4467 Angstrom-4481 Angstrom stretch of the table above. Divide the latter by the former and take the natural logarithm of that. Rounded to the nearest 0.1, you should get -0.1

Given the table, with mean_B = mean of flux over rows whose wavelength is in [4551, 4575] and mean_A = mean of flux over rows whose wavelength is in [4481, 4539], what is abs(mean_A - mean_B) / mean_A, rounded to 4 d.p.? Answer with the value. 0.0002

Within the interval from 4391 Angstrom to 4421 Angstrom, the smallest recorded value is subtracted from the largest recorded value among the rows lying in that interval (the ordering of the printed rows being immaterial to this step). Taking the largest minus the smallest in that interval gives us 0.050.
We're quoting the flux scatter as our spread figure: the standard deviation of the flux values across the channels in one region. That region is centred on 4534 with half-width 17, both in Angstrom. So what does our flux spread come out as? 0.012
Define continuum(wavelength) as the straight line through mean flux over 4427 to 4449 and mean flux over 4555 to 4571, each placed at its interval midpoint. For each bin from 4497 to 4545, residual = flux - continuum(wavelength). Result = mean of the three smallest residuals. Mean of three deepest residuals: -0.0208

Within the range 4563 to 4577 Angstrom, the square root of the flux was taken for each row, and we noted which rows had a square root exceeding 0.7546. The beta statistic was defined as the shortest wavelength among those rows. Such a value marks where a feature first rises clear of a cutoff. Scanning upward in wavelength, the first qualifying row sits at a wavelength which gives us 4566.0 Angstrom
